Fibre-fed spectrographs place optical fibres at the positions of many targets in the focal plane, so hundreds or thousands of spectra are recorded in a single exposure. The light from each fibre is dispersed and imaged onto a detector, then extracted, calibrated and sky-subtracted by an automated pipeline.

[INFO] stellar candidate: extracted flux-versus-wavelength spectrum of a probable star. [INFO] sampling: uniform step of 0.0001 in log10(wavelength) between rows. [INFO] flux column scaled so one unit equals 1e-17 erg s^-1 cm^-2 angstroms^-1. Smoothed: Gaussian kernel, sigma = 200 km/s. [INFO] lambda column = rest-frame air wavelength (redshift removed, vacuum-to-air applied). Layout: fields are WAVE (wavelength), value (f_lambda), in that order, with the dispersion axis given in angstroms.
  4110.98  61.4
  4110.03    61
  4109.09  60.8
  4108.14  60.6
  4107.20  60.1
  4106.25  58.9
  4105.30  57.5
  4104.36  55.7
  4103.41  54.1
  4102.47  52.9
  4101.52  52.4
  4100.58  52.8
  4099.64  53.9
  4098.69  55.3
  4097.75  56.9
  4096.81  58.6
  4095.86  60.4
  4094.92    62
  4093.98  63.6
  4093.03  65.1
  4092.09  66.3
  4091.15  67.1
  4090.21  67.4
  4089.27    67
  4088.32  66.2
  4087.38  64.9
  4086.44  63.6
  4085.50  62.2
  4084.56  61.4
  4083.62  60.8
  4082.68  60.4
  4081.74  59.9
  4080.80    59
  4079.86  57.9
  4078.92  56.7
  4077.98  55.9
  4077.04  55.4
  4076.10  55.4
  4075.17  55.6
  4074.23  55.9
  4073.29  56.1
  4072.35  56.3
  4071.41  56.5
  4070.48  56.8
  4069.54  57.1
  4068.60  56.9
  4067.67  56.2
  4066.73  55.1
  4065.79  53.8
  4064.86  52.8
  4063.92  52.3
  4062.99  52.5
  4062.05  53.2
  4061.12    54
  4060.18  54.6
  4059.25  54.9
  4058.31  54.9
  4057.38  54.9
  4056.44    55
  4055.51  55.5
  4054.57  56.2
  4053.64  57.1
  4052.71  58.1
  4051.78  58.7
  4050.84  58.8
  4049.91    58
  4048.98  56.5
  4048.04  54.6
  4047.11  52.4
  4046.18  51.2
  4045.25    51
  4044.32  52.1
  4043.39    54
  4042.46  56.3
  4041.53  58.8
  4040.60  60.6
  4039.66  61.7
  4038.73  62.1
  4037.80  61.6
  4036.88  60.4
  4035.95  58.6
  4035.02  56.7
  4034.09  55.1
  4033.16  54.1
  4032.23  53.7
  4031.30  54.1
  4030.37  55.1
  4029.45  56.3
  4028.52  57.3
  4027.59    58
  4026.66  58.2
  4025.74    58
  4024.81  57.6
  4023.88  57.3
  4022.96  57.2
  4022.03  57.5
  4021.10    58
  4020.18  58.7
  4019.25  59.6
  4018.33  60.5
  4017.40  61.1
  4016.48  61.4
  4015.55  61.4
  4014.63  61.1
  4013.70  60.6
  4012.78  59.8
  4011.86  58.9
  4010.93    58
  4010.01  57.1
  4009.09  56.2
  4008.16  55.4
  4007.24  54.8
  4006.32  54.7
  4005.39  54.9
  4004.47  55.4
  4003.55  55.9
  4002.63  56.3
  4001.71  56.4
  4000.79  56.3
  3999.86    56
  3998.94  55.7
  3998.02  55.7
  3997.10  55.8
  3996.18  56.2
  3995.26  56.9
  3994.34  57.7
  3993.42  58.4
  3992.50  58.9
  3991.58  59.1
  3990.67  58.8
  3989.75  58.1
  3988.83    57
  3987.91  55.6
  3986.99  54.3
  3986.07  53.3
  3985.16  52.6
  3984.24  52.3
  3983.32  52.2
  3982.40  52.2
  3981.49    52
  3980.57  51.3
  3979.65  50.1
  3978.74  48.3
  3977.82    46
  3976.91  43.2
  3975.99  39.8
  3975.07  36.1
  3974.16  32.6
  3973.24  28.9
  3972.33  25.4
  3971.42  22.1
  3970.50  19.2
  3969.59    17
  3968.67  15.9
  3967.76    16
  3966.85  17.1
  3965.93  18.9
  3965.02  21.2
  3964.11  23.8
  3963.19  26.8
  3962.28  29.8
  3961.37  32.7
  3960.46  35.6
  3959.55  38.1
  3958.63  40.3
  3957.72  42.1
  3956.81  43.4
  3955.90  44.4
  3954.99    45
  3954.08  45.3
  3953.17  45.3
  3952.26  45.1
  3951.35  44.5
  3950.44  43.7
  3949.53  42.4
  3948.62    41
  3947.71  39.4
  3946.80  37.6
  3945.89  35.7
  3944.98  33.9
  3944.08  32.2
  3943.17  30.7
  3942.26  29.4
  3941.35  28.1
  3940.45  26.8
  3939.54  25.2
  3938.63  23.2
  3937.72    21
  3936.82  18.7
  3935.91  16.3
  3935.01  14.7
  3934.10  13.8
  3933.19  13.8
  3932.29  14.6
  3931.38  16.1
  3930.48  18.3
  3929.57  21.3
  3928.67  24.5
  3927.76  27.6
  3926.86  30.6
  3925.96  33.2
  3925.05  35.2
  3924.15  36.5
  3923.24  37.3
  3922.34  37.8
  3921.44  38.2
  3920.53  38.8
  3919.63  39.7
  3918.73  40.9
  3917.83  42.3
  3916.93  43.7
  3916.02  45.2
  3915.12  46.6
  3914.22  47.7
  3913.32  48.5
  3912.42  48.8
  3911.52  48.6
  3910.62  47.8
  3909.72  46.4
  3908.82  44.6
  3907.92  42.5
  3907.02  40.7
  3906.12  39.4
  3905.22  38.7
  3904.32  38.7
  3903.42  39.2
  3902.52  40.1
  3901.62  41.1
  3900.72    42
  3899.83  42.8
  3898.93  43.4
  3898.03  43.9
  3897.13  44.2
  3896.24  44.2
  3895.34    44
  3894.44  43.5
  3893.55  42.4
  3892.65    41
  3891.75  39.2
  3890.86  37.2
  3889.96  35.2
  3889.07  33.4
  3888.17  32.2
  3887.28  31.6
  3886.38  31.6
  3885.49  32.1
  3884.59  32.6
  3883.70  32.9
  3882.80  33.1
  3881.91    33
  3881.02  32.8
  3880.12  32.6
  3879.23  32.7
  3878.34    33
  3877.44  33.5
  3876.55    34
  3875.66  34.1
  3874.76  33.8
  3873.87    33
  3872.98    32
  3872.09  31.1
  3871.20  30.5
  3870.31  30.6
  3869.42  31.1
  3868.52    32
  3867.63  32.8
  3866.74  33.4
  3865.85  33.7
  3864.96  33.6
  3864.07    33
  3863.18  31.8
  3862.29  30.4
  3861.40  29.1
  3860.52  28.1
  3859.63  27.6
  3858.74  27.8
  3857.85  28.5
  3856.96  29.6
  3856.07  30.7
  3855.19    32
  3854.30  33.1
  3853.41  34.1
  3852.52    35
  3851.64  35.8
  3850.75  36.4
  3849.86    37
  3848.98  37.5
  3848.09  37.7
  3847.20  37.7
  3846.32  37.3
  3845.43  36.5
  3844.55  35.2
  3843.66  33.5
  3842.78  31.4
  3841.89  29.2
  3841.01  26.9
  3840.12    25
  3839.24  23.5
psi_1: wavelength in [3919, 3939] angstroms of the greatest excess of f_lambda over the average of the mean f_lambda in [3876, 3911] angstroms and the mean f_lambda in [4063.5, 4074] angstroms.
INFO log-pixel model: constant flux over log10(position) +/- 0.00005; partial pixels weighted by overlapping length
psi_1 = 3919.63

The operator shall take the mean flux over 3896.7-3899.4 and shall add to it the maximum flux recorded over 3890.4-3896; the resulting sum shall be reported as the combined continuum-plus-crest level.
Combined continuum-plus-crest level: 88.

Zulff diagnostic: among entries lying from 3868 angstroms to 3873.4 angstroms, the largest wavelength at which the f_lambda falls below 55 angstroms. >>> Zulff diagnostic 3872.98 angstroms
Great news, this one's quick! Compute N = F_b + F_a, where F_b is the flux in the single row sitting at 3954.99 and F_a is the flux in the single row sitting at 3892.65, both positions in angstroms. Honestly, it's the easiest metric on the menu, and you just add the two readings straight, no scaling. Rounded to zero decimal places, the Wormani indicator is 86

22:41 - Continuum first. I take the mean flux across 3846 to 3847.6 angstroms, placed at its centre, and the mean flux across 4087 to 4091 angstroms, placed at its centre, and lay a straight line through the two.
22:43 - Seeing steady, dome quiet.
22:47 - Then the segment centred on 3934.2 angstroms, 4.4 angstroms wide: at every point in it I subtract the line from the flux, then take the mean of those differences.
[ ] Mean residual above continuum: -33.3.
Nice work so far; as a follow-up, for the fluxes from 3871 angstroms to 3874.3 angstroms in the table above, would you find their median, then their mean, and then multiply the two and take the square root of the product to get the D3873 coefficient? 32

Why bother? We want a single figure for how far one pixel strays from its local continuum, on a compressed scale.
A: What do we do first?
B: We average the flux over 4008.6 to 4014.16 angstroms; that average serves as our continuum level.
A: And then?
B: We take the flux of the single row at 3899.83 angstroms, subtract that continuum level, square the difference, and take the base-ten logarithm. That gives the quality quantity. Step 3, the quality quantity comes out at 2.4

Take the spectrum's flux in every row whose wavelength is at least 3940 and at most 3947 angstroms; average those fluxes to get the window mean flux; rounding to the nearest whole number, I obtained 32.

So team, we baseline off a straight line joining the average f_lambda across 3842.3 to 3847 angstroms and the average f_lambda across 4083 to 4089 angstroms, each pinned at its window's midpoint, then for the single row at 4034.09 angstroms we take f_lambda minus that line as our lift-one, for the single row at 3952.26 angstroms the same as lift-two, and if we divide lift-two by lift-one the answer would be 1.2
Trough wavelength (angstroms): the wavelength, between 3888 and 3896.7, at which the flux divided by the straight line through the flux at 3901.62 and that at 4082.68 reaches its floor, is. 3888.17 angstroms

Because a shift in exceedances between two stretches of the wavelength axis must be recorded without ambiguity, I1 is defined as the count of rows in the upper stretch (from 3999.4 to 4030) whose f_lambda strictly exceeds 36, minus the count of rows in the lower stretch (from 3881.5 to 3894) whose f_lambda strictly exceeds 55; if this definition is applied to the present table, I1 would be 33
